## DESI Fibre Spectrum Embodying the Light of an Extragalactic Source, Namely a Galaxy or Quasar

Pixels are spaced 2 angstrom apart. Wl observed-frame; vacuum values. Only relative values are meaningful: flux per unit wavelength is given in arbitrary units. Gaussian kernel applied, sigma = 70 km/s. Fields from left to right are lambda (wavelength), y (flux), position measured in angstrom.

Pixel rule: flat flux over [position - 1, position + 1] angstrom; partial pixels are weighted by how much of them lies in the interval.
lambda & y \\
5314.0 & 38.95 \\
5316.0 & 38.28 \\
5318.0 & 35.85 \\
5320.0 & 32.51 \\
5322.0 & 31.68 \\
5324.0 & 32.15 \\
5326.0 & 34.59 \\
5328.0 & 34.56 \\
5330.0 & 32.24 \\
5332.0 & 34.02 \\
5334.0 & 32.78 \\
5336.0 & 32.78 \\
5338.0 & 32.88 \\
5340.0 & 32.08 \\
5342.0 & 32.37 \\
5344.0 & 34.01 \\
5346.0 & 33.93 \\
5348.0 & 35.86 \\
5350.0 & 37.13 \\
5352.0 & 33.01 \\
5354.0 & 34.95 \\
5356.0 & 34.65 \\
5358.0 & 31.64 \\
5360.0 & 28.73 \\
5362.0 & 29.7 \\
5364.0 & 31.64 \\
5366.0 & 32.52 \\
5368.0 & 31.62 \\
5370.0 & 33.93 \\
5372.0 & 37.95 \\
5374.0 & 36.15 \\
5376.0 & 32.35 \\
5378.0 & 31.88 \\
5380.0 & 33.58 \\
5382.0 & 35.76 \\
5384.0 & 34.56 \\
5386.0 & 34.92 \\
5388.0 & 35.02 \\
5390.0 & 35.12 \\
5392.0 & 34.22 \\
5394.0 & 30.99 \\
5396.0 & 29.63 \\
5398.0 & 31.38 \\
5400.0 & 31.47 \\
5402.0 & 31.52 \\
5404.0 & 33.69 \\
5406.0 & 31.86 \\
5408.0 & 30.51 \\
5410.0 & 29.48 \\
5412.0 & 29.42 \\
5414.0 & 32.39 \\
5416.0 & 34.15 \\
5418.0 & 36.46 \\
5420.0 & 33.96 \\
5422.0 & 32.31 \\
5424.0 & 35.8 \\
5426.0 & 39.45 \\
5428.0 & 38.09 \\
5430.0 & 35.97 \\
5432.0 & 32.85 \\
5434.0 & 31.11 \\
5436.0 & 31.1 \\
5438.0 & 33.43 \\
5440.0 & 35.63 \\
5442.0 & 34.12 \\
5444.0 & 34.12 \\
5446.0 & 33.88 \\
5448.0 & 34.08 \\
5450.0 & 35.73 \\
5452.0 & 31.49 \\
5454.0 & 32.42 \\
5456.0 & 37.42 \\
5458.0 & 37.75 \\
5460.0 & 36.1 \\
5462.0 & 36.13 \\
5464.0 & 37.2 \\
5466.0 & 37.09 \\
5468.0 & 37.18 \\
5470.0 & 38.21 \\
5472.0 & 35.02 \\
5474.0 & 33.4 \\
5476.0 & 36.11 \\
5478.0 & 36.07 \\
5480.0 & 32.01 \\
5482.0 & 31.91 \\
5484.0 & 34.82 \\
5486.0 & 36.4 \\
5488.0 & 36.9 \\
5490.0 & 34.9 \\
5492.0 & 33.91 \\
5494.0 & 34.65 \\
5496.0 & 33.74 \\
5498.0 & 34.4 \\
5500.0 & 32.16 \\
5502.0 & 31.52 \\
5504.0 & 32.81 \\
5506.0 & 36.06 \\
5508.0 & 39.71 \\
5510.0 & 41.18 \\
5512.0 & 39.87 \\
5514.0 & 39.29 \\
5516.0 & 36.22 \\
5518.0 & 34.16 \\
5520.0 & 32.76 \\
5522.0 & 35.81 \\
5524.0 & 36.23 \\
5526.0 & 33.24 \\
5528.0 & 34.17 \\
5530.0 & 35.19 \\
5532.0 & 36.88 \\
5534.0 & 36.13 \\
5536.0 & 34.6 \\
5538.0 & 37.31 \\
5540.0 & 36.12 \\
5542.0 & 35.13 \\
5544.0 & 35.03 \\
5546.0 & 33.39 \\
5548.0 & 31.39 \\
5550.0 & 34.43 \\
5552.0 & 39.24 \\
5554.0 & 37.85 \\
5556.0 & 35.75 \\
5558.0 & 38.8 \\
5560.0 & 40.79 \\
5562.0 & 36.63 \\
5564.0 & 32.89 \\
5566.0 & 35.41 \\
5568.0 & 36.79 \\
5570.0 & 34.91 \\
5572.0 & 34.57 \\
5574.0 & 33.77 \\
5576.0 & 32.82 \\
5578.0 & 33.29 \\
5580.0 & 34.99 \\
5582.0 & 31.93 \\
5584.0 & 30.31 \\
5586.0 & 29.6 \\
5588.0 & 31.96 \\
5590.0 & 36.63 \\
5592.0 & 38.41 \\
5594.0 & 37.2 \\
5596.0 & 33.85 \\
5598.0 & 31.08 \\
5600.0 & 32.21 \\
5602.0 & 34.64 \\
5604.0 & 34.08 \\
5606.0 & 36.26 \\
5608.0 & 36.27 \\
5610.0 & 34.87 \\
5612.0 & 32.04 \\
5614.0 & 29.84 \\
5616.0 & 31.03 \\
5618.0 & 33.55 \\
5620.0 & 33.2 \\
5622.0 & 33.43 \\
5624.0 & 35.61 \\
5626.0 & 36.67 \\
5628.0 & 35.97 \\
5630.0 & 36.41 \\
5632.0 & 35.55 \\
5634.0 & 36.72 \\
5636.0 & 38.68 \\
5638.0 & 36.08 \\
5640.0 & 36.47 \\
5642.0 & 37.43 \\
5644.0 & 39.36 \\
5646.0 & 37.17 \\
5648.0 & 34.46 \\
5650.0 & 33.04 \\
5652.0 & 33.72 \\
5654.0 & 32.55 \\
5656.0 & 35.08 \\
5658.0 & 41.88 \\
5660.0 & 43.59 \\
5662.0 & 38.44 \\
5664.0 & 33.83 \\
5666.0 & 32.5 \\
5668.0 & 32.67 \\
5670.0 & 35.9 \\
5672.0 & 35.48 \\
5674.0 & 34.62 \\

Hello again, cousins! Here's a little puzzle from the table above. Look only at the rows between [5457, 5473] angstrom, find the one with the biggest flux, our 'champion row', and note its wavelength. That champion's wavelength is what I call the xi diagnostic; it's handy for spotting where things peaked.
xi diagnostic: 5470.0 angstrom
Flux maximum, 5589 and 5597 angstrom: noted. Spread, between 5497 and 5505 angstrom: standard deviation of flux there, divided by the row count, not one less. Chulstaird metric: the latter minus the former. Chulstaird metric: -37.3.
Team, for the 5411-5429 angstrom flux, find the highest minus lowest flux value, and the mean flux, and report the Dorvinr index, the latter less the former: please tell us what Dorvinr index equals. 24.6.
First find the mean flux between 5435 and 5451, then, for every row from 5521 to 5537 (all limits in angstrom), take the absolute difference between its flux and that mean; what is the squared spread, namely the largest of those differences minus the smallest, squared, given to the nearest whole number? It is 7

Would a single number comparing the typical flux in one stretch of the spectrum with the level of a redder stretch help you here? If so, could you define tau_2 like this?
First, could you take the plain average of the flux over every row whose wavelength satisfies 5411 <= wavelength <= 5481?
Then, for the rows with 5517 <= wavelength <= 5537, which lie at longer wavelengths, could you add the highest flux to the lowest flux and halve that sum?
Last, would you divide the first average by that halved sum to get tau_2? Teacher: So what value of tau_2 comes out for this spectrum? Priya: 1.00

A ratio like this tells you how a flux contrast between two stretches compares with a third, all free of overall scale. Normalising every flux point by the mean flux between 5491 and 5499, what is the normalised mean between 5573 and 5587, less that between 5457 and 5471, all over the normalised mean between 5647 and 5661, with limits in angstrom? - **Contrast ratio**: -0.13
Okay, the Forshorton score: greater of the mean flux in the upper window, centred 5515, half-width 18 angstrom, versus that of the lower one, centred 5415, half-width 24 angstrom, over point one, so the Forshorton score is 356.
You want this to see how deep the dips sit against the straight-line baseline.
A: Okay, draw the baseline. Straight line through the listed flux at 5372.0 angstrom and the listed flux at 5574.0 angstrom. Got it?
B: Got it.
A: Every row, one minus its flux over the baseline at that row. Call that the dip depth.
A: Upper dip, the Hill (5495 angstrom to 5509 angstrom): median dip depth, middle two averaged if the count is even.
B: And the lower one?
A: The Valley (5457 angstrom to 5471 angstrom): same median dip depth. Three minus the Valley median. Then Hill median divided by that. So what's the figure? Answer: 0.015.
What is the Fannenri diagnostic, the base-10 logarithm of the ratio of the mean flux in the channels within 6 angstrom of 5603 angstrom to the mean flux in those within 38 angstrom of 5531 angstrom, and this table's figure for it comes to -0.020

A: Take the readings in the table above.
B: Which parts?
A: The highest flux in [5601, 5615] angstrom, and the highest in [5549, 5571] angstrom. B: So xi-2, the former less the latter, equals -4.5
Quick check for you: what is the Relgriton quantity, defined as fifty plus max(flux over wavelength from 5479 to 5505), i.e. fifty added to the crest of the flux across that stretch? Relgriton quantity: 87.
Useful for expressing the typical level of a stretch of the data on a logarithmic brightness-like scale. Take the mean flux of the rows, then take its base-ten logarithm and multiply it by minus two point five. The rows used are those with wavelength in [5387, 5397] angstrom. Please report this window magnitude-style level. -3.80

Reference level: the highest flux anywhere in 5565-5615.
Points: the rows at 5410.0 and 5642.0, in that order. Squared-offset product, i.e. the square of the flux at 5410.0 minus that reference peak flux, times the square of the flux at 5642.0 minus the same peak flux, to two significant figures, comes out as 77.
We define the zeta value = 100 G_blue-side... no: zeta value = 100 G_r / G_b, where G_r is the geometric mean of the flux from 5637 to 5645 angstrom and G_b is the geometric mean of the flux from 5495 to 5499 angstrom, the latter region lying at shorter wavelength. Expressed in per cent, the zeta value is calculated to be 110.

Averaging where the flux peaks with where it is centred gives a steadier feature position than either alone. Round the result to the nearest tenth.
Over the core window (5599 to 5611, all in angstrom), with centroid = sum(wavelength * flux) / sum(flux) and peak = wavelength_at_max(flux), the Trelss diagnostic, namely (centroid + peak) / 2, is 5606.5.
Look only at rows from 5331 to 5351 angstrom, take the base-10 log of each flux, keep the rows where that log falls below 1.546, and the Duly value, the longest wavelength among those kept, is 5346.0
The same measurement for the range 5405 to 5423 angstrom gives 5422.0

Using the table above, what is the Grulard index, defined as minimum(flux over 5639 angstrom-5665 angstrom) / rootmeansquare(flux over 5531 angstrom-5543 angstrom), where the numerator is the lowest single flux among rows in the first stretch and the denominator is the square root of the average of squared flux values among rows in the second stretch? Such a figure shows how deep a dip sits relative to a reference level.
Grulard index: 0.903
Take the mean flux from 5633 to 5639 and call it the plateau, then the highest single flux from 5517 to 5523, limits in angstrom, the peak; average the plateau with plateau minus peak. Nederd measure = 19.3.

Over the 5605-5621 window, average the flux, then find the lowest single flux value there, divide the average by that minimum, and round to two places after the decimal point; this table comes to 1.12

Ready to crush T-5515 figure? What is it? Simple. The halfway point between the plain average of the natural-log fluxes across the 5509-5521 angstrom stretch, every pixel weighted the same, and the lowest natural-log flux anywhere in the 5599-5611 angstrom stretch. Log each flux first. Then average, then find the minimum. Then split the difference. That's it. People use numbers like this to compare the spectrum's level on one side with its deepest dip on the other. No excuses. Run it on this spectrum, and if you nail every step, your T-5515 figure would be 3.54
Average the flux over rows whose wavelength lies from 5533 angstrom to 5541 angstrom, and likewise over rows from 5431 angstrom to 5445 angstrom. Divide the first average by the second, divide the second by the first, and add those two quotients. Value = 2.007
